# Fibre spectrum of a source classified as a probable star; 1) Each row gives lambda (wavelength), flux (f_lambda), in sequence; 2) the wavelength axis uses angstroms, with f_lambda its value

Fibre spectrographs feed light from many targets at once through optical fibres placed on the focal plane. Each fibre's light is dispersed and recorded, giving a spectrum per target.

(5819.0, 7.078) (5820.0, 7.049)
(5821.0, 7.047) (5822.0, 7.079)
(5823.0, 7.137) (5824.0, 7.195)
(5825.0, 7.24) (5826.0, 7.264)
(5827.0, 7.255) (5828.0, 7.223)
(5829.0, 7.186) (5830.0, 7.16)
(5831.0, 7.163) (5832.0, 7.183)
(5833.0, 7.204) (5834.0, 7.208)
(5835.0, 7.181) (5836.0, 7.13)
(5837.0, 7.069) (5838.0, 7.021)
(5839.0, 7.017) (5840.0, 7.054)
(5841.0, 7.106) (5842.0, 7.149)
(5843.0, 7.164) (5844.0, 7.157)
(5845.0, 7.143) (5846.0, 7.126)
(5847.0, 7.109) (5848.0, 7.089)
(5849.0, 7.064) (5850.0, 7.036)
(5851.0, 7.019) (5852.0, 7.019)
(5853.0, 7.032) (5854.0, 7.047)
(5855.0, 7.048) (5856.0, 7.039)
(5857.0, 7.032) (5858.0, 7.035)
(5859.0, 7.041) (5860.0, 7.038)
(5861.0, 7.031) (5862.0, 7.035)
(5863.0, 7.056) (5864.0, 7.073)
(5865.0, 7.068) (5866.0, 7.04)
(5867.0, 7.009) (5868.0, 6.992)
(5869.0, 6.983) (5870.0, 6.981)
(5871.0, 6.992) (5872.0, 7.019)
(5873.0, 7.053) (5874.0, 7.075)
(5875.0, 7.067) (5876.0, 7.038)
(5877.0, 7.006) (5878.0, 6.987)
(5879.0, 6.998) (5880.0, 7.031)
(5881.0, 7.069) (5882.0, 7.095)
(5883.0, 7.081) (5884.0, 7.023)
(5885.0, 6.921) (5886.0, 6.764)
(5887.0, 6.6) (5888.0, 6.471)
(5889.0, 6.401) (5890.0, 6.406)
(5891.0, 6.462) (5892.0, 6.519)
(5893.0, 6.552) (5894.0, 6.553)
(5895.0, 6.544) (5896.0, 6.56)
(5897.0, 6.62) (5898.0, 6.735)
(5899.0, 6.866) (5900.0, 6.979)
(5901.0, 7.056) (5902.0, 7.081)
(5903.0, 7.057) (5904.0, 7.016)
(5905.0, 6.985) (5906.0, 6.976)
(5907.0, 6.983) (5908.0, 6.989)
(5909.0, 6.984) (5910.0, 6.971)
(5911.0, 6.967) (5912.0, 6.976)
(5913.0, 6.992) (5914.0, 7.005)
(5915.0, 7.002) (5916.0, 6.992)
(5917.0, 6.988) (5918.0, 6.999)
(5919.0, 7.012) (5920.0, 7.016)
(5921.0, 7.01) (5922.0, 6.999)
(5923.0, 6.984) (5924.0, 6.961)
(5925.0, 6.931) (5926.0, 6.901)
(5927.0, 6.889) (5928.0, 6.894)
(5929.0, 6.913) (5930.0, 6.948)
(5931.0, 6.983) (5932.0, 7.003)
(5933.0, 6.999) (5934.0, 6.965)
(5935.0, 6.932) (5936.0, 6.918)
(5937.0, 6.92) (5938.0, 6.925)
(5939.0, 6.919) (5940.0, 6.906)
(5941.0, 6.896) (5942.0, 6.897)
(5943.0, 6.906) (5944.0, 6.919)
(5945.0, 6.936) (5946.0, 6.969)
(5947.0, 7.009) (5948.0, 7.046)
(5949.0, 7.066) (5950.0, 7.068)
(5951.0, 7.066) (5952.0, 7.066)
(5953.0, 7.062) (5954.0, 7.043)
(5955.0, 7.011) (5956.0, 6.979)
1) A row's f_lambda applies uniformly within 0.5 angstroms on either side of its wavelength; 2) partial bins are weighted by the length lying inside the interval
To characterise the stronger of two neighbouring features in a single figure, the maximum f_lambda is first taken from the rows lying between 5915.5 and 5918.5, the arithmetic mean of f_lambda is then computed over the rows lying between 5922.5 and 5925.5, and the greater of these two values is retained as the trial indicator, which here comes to 7.00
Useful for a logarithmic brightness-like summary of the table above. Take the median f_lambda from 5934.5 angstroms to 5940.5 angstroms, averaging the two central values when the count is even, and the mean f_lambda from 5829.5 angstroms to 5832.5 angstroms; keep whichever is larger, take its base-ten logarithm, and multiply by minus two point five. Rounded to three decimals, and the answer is -2.139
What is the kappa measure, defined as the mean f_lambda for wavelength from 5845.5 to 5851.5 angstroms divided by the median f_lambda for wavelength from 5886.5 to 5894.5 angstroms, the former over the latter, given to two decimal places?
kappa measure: 1.09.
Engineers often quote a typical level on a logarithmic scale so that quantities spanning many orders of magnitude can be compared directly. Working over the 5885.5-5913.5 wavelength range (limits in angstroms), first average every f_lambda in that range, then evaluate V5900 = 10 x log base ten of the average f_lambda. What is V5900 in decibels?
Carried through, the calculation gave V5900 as 8.32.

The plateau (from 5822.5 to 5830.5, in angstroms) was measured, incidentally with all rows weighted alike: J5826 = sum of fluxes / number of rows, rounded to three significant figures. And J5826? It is 7.21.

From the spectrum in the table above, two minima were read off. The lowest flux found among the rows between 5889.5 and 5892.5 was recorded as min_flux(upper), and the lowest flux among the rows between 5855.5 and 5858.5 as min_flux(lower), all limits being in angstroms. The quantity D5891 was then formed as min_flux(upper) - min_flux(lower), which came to -0.6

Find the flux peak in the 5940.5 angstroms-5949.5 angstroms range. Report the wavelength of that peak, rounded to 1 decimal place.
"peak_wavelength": 5949.0 angstroms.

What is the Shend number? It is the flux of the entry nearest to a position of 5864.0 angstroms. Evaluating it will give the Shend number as 7.073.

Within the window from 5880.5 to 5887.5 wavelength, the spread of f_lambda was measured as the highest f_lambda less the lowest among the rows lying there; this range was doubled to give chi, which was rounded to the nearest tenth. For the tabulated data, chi 1.0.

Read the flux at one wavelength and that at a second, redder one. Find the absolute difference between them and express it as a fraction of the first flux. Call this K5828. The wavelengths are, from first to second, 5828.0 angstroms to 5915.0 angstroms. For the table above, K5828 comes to 0.031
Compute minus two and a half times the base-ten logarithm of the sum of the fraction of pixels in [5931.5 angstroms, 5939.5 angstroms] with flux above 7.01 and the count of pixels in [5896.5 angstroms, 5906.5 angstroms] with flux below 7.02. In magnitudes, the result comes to -2.1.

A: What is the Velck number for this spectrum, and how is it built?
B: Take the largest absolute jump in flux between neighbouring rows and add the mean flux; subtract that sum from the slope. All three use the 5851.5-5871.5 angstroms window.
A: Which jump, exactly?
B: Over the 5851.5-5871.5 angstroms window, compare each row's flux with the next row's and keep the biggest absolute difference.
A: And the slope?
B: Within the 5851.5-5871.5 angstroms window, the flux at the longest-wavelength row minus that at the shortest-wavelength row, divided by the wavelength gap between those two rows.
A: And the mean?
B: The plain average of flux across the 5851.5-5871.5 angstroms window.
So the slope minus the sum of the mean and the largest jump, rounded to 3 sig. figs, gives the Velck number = -7.06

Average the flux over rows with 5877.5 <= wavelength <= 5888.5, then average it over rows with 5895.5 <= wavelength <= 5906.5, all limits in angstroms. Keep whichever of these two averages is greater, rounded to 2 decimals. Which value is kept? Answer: 6.91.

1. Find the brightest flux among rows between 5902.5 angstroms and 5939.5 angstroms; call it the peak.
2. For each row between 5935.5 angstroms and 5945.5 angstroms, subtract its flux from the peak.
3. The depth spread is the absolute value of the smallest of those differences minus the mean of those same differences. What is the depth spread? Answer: 0.022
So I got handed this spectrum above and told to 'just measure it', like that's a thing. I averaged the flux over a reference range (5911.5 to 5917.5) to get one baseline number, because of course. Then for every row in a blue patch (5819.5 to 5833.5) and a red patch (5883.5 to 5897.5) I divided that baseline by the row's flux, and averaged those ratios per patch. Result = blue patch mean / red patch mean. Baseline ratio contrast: 0.92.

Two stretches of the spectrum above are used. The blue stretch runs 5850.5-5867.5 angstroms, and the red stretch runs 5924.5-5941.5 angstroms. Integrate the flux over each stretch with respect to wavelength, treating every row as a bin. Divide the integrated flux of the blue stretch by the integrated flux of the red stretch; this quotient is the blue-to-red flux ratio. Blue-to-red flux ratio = 1.02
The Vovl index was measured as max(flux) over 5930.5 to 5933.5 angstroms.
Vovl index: 7.003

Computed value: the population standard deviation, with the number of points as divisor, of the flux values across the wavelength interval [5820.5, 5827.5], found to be 0.08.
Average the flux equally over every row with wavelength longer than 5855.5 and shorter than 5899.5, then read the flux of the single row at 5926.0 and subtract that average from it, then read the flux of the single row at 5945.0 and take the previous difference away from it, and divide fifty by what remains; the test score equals 7.2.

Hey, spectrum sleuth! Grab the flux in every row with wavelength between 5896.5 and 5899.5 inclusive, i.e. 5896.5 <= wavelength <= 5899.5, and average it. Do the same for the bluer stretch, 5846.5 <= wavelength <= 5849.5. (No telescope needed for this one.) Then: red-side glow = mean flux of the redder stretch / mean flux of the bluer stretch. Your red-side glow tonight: 0.951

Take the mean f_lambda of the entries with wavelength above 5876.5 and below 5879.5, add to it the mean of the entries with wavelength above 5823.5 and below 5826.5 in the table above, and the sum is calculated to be 14.2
